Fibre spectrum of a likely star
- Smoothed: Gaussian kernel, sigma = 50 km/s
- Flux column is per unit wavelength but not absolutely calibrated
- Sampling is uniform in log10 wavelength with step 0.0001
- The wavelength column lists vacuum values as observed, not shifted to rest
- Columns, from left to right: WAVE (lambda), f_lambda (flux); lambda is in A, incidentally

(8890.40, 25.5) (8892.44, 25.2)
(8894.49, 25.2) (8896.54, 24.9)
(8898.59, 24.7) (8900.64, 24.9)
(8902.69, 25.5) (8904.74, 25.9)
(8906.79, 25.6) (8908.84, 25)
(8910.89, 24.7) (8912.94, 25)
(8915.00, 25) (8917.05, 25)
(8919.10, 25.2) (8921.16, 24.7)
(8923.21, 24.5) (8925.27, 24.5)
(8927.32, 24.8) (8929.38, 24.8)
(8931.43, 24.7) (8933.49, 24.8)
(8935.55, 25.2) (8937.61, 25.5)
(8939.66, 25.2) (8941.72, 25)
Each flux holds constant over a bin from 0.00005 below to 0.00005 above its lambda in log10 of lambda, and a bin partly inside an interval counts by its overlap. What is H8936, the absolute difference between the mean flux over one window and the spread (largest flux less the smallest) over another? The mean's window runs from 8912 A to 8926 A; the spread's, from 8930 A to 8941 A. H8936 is 24.0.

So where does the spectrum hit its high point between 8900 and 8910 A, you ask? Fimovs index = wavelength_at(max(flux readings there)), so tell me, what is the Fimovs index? 8904.74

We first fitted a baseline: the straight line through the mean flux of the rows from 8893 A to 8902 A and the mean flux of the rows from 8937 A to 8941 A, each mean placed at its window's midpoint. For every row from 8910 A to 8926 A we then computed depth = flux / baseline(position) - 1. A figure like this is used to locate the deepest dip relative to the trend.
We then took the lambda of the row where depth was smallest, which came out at 8925.27 A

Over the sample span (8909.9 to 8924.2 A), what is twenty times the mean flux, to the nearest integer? 497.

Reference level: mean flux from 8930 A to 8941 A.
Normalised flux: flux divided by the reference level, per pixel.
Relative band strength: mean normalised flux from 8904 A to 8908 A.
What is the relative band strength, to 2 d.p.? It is 1.03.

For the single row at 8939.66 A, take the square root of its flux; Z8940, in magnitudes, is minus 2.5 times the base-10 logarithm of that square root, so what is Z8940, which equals -1.75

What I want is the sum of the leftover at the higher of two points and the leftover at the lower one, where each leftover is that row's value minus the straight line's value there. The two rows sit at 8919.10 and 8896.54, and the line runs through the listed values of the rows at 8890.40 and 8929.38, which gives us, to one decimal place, -0.3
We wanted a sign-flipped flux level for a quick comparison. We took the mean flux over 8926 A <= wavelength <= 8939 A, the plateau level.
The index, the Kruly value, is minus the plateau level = -25.0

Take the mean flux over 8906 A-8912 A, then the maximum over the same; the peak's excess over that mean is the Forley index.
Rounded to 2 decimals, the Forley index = 0.50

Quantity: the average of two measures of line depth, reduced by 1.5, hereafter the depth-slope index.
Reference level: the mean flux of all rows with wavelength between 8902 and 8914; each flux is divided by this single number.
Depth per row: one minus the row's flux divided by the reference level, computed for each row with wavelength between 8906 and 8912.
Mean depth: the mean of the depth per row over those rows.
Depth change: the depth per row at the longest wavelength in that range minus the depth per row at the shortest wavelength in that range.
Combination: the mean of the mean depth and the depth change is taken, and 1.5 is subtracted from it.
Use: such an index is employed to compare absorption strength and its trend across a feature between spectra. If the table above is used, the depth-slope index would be -1.48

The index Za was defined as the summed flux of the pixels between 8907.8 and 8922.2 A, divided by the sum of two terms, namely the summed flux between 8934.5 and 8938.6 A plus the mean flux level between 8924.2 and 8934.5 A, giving 2.3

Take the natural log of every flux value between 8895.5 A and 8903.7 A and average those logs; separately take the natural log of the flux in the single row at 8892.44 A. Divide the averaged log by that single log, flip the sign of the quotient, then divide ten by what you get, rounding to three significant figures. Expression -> -10.0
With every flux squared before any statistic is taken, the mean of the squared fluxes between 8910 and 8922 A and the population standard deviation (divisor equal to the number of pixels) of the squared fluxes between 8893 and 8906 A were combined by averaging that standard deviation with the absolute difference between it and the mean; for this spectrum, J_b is 310.9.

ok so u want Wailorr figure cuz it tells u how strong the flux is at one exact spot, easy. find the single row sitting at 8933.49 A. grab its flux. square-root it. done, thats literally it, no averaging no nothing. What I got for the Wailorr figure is 4.98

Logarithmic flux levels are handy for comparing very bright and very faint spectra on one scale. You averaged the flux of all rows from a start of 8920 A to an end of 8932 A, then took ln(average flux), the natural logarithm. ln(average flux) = 3.21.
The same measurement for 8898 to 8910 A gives 3.23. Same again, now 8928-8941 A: 3.22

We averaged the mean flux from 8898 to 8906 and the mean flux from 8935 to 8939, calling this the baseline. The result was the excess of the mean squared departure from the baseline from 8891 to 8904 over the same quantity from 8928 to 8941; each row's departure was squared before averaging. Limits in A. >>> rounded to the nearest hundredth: -0.03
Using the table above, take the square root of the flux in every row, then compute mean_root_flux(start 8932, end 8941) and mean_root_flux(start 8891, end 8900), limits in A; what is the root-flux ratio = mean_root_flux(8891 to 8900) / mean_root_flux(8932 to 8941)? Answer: 1.00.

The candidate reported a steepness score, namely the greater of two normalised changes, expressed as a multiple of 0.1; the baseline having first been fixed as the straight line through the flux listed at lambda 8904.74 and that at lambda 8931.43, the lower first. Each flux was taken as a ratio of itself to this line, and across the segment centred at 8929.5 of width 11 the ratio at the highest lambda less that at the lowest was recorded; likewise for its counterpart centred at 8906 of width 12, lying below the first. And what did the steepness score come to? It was 0.27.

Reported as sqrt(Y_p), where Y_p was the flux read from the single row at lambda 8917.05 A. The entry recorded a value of 5.00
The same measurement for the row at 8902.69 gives 5.05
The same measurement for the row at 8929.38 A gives 4.98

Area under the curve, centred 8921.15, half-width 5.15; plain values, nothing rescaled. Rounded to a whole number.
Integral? 255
